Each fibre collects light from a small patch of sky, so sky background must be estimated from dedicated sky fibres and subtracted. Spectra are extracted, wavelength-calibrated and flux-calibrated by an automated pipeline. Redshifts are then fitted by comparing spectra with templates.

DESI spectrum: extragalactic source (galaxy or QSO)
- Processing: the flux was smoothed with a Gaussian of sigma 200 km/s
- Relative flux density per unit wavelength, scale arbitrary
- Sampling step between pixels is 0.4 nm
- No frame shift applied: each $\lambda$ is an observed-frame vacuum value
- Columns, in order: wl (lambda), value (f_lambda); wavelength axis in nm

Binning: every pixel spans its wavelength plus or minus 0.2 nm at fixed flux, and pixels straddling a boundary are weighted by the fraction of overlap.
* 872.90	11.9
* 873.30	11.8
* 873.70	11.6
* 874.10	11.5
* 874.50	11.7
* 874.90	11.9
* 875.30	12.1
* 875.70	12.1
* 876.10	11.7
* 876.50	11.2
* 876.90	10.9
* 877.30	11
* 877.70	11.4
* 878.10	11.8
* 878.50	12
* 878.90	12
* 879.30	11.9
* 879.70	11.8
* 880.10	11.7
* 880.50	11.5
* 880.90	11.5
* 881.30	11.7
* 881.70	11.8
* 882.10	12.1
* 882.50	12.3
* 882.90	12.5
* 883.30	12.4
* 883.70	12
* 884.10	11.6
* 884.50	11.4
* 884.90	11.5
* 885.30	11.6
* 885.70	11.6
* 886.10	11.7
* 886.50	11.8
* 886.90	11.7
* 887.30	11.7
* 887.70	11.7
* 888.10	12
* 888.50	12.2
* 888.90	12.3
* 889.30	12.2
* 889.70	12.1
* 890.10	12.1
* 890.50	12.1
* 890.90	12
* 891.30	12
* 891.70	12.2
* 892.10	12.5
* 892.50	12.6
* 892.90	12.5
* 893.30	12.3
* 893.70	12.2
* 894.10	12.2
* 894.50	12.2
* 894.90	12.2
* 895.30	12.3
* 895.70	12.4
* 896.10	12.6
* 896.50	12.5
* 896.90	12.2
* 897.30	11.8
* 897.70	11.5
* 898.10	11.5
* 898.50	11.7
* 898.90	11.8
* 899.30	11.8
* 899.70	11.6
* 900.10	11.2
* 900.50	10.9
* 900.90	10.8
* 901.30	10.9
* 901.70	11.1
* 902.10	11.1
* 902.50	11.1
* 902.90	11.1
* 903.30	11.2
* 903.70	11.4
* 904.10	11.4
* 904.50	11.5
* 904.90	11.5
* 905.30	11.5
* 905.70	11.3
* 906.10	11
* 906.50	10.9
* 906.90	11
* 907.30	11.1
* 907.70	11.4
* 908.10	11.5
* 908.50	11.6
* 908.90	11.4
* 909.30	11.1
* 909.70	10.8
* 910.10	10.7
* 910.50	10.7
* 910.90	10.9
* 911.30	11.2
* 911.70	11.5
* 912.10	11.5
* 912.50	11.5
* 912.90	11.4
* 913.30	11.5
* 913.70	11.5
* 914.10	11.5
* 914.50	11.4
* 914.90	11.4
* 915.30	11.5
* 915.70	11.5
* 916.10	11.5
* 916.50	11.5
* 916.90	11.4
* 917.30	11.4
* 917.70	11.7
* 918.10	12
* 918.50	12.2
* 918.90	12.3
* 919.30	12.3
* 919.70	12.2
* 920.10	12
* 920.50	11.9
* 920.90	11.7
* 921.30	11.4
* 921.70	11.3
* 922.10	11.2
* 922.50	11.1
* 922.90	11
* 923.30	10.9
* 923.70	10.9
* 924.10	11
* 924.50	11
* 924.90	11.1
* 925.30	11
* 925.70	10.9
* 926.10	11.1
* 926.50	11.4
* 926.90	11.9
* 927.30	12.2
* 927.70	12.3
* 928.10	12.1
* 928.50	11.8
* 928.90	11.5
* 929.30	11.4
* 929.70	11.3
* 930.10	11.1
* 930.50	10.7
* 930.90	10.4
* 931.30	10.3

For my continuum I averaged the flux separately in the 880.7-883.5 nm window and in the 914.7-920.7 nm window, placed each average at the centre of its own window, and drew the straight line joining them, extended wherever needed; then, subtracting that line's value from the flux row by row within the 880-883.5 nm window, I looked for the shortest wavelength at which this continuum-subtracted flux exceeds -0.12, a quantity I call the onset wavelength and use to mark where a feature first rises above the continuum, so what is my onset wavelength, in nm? 882.10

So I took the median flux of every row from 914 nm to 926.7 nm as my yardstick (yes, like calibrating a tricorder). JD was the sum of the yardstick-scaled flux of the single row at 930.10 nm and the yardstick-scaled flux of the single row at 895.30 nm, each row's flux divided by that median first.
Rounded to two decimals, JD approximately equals 2.05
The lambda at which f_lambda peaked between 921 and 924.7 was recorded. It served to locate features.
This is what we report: 921.30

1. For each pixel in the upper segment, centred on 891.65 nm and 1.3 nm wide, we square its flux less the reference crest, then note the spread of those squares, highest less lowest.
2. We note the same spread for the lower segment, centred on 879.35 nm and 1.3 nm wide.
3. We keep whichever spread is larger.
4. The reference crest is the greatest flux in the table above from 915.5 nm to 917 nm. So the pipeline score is 0.75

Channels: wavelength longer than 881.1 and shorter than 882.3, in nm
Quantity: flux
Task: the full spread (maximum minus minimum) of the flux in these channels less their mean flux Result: -11.5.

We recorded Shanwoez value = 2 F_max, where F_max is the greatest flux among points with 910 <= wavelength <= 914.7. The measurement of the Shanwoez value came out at 23.0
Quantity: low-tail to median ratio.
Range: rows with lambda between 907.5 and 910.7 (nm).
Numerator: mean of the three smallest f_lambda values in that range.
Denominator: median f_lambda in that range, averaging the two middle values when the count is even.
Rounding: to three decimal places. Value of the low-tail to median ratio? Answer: 0.954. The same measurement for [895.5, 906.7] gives 0.949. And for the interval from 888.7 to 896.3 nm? 0.986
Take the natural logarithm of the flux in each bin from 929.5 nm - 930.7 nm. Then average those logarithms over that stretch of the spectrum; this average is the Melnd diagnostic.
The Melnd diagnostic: 2.40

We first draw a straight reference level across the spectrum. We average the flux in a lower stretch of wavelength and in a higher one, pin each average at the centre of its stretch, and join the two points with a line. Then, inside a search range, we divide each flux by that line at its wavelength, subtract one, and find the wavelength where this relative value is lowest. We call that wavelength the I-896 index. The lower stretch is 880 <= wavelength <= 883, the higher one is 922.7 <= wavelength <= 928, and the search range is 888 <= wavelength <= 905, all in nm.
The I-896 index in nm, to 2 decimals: 900.90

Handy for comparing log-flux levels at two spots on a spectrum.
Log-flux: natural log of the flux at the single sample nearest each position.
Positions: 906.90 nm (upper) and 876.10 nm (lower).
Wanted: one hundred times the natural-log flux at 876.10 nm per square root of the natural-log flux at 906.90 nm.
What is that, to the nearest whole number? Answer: 159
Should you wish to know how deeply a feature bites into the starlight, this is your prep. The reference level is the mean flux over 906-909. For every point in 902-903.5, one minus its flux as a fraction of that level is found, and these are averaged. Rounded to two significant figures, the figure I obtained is 0.010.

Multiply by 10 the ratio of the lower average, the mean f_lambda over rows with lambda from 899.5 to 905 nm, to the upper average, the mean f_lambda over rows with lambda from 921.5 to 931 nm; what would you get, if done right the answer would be 9.9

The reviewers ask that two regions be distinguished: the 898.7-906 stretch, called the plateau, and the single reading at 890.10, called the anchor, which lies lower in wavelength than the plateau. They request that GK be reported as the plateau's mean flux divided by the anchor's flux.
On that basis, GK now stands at 0.93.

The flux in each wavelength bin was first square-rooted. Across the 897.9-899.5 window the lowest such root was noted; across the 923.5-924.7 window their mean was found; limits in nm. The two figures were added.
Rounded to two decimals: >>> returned 6.70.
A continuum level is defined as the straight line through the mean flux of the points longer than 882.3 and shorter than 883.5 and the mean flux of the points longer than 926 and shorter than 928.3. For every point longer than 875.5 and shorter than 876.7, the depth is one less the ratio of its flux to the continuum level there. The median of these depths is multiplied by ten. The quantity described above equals 0.63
